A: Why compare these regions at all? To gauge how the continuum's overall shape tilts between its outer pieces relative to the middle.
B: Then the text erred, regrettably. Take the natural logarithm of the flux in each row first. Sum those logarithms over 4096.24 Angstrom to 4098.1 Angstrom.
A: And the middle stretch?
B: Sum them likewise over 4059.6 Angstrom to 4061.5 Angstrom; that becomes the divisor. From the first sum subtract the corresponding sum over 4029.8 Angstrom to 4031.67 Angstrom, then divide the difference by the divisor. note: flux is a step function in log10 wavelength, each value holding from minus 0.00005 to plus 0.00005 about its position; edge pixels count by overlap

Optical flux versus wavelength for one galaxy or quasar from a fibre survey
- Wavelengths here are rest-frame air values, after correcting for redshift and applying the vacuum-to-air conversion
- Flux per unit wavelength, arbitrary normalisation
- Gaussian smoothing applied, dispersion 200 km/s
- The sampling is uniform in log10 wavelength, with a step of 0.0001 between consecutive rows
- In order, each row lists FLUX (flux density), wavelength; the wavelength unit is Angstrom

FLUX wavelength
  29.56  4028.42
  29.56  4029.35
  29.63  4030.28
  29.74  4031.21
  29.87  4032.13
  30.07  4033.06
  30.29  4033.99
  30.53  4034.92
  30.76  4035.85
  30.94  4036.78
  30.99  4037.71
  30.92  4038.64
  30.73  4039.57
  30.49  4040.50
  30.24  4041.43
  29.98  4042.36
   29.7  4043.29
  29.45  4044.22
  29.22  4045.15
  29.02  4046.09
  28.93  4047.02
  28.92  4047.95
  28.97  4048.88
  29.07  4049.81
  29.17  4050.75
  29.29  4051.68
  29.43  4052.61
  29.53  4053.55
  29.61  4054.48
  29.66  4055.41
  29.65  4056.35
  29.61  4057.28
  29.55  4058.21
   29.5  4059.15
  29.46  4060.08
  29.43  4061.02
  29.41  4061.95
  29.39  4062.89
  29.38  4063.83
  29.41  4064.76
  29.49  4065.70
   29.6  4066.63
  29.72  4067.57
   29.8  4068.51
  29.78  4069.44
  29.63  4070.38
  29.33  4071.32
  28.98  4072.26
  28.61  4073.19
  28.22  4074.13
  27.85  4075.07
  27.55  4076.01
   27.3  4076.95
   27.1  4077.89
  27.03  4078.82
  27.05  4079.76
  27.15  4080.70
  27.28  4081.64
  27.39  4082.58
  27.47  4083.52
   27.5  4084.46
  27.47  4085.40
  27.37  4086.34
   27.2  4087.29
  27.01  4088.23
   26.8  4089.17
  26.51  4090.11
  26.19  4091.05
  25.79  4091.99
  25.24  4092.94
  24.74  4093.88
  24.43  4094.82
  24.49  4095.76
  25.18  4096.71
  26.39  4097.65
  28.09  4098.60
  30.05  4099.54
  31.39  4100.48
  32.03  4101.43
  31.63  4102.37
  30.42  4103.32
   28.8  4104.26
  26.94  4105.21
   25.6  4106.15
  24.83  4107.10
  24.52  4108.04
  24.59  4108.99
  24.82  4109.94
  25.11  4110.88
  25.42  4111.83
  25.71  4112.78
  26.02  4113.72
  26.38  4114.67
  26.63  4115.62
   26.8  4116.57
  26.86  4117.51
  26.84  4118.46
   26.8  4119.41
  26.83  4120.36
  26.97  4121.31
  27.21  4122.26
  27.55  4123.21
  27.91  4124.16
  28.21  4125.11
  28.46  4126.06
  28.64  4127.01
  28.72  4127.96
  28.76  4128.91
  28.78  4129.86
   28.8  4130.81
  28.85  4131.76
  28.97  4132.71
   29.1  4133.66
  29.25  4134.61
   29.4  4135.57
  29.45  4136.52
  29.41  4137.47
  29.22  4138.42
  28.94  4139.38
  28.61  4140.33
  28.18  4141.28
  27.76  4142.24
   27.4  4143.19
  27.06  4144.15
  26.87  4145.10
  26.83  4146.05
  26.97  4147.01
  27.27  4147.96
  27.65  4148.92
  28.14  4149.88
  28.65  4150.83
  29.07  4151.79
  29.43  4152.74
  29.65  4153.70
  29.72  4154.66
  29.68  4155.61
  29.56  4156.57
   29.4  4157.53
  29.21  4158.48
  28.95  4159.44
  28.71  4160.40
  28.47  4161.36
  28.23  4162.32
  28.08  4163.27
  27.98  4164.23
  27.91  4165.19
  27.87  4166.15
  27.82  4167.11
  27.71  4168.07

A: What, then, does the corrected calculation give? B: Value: -0.042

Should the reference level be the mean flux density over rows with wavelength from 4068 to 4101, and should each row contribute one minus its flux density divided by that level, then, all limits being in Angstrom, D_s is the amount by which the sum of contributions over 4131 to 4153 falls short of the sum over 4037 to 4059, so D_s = -1.1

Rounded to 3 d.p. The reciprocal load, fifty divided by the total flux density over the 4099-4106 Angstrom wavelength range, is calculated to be 0.237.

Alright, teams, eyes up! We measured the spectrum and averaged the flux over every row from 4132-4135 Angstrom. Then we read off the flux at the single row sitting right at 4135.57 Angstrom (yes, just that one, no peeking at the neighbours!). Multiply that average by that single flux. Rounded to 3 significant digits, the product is 856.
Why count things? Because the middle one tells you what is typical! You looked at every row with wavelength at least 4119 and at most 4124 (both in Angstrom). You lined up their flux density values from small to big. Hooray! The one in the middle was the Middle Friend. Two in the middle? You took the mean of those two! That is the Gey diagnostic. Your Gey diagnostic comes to 27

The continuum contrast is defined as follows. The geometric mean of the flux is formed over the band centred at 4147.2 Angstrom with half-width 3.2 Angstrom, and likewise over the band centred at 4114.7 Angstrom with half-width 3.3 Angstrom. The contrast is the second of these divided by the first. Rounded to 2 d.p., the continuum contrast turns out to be 0.96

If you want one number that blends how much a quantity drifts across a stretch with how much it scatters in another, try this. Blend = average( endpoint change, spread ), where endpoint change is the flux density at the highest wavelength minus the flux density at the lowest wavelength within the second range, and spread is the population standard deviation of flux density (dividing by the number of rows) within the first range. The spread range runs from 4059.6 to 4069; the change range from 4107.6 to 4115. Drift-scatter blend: 1.0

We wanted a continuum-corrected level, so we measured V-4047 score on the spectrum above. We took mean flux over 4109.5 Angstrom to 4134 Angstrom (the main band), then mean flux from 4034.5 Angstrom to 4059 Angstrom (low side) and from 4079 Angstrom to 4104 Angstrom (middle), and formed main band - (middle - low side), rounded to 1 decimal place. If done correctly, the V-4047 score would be 29.7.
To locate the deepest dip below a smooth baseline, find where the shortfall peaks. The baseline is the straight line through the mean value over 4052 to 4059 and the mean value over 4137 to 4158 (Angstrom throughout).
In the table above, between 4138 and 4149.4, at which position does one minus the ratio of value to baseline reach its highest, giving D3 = 4146.05 Angstrom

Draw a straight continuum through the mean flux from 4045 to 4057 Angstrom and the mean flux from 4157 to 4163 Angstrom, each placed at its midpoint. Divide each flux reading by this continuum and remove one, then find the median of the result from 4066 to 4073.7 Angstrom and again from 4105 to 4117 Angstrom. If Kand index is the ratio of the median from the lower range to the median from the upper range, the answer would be -0.121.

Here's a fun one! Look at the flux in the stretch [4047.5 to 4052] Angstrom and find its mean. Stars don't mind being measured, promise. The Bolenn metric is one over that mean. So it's 0.0344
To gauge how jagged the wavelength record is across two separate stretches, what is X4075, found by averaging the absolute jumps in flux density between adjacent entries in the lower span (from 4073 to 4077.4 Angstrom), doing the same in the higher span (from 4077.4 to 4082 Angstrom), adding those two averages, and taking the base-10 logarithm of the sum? -0.4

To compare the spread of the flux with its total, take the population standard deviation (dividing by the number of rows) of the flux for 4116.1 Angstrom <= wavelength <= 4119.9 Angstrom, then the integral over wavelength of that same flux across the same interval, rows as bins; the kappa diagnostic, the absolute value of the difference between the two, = 102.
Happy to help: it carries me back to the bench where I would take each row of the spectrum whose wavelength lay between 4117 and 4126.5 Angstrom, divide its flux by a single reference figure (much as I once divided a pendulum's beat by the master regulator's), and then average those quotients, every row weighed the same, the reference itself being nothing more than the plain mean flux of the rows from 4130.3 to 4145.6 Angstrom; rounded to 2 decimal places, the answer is 0.96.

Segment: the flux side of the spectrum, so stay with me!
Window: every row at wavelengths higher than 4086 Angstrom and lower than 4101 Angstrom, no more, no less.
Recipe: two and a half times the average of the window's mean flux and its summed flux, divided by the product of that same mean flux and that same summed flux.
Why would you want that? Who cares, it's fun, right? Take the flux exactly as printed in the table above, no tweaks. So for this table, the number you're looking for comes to 0.0498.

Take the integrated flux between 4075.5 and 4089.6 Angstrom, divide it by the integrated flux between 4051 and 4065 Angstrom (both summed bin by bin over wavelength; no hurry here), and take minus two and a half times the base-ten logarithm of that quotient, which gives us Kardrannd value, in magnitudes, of 0.08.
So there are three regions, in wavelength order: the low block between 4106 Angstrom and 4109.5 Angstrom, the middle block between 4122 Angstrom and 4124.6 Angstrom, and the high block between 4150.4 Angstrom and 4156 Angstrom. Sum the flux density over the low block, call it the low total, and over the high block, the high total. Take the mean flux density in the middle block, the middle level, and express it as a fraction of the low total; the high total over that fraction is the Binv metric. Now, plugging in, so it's 636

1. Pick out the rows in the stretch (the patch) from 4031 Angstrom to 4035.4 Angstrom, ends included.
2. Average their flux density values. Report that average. 30.1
